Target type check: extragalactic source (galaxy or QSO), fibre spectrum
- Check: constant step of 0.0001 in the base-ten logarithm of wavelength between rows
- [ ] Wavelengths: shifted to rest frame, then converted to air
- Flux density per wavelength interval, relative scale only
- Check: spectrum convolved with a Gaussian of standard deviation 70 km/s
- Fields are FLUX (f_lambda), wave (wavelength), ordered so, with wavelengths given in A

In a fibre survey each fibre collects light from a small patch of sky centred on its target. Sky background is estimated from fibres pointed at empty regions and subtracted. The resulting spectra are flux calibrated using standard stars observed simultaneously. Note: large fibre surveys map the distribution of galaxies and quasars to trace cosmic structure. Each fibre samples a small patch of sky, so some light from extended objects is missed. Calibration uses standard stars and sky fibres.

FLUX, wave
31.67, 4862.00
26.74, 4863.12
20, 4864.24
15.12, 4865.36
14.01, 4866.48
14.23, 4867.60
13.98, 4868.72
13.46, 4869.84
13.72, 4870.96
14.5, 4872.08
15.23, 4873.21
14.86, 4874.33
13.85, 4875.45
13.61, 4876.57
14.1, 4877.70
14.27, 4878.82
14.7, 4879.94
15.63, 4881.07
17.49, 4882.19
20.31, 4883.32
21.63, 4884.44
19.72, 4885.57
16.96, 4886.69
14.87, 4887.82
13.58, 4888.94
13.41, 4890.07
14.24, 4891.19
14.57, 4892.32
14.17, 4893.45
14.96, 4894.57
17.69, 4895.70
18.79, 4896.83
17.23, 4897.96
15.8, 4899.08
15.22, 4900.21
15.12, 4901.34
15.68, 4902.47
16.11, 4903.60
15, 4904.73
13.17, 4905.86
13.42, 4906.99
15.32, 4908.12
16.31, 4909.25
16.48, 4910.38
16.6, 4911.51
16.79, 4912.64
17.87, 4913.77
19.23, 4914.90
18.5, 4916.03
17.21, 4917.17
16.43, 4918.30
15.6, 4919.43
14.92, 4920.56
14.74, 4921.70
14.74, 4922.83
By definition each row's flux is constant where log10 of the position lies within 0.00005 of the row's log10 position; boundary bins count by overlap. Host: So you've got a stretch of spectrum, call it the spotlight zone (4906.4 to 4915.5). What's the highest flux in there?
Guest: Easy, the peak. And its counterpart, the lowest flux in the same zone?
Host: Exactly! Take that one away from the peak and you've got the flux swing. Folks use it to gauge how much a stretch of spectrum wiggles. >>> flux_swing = 6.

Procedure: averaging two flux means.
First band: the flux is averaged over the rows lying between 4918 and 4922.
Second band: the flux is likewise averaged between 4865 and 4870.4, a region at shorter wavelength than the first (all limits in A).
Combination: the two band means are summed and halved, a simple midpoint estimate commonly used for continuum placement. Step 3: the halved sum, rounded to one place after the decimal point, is 14.8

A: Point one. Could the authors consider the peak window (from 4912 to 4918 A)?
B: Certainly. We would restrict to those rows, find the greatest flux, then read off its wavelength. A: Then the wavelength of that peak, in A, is 4914.90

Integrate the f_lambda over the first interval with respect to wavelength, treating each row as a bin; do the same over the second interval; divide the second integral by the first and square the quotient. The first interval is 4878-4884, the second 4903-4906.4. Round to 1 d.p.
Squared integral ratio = 0.3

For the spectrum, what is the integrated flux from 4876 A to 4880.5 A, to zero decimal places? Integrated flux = 64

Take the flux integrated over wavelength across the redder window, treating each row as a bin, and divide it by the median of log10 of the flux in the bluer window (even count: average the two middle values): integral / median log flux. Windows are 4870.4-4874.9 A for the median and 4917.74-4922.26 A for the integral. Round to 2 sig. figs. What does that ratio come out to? 60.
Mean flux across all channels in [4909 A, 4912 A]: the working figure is 16.5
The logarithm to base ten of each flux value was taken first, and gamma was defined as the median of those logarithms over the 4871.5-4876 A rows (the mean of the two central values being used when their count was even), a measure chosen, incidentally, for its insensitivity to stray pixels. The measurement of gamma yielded 1.17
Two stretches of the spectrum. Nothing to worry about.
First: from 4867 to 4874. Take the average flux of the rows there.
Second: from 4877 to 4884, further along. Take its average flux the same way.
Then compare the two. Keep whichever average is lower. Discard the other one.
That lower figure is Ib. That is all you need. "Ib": 14.2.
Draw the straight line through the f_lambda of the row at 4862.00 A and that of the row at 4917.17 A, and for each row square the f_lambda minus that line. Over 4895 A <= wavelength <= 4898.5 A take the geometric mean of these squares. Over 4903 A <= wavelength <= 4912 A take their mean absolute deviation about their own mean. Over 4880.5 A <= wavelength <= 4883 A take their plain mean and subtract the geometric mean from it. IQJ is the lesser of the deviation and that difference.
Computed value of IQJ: 13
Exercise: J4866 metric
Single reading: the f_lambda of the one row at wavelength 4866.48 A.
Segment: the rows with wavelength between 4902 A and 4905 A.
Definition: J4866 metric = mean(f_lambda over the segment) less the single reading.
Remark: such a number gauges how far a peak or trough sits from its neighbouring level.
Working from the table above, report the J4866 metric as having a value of 1.6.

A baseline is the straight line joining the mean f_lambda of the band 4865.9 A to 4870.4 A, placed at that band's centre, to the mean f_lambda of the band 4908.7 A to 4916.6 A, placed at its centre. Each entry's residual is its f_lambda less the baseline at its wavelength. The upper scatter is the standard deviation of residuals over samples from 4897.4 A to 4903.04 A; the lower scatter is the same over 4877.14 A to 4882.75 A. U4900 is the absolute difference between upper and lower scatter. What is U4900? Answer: 0.3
